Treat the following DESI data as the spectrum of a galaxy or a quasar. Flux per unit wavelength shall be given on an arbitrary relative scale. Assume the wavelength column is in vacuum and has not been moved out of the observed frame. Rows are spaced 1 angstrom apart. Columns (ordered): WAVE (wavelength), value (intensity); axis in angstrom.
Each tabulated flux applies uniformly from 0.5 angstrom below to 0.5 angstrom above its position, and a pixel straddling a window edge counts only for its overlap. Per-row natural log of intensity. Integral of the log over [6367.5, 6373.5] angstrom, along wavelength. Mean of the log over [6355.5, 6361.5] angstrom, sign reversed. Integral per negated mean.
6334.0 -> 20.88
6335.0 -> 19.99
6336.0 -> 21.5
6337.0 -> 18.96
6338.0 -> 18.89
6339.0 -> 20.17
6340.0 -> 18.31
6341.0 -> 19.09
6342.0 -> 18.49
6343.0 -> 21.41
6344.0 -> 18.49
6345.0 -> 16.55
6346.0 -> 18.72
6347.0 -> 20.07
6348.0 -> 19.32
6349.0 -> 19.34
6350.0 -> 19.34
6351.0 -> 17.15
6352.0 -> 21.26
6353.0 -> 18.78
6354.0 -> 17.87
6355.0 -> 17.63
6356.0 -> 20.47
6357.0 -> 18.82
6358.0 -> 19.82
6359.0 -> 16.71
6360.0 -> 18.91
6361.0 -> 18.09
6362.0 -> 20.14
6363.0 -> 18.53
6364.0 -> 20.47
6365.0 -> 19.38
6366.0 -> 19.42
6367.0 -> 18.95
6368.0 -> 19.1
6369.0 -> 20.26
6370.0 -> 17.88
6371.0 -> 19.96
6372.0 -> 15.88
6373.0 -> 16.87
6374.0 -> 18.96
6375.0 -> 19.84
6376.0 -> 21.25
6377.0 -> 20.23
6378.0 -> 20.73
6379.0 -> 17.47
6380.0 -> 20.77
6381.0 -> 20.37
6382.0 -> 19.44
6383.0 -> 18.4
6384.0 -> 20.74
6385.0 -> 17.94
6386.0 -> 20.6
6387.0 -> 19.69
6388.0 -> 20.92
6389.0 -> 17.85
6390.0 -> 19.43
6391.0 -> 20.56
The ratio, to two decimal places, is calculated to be -5.94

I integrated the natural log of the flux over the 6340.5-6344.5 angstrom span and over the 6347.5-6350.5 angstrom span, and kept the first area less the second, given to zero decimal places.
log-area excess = 3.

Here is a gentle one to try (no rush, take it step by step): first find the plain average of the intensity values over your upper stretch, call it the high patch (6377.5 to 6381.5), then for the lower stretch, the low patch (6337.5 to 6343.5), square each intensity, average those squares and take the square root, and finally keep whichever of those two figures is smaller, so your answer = 19.4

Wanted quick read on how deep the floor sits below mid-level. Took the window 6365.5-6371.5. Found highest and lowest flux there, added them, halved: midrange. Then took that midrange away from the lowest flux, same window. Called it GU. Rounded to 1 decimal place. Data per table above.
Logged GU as -1.2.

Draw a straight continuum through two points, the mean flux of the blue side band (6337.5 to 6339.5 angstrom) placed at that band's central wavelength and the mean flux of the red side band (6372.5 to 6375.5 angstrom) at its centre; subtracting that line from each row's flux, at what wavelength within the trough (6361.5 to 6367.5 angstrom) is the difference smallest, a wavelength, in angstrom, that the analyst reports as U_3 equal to 6363.0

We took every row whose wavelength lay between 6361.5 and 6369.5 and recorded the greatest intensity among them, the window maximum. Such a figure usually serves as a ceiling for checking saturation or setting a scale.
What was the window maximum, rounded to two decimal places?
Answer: 20.47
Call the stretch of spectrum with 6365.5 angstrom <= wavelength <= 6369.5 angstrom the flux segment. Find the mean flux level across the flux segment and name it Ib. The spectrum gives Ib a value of 19.4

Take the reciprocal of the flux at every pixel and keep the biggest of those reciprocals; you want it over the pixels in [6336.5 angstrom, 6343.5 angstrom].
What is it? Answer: 0.055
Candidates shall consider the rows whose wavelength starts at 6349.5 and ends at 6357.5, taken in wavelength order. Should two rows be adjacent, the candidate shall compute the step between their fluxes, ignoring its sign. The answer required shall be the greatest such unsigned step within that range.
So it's 4.1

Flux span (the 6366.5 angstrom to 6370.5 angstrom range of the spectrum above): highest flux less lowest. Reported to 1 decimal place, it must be 2.4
